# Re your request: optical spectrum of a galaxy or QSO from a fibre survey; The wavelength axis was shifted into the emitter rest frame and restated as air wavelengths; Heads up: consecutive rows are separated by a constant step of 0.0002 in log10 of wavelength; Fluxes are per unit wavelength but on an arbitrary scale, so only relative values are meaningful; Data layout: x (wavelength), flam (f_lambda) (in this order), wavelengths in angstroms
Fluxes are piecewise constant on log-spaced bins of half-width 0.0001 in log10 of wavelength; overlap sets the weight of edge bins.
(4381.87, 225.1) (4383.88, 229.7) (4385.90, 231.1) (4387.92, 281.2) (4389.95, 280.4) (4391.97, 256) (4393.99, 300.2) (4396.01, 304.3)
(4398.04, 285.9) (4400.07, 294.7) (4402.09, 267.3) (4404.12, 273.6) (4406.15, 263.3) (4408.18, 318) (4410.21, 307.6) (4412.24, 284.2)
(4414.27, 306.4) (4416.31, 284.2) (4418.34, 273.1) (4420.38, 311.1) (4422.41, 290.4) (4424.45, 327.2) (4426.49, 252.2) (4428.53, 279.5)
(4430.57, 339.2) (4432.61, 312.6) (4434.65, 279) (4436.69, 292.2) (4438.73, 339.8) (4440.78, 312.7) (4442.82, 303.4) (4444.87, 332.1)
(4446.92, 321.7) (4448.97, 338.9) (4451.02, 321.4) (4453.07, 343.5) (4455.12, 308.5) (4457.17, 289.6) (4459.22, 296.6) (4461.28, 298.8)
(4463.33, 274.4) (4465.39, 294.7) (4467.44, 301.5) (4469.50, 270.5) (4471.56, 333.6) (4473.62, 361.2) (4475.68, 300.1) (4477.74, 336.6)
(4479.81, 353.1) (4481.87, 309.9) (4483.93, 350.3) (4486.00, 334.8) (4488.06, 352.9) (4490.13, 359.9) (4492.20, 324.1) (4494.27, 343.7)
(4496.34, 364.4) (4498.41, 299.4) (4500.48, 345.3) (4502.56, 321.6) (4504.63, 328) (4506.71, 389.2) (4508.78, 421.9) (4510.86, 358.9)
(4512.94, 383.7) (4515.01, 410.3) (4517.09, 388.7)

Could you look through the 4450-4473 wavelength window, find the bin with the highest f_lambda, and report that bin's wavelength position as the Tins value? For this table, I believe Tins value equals 4453.07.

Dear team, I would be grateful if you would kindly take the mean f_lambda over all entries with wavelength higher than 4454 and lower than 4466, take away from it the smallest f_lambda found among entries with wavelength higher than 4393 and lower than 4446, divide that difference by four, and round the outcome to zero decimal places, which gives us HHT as 10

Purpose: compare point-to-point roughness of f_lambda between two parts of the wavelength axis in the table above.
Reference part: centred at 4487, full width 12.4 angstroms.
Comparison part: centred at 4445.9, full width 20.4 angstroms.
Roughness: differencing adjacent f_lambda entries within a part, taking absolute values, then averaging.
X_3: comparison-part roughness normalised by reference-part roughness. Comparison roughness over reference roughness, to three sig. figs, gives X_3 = 1.02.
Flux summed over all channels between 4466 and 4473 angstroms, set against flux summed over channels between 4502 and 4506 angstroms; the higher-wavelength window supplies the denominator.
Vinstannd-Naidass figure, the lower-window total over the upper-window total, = 1.39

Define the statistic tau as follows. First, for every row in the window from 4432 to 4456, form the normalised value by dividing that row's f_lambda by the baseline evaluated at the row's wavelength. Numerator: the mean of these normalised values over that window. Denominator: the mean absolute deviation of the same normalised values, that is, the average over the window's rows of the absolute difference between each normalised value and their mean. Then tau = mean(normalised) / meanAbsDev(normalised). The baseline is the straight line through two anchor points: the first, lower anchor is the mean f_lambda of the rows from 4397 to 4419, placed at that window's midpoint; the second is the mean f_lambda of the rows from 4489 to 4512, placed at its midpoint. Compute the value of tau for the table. 23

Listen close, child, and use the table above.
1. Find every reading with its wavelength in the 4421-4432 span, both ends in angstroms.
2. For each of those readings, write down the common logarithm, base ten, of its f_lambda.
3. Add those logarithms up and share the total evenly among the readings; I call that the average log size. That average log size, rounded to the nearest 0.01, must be 2.47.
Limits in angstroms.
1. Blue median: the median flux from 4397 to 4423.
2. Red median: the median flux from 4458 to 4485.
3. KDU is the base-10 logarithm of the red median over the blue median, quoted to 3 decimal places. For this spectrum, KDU 0.023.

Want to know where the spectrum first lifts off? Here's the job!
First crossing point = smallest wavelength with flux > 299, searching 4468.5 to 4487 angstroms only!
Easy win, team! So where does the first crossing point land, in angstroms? 4471.56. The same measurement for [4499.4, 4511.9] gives 4500.48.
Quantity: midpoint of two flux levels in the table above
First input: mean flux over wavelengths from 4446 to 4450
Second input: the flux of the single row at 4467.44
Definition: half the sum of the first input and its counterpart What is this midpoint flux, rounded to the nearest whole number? 316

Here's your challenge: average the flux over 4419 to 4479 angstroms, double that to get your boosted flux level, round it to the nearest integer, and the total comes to 618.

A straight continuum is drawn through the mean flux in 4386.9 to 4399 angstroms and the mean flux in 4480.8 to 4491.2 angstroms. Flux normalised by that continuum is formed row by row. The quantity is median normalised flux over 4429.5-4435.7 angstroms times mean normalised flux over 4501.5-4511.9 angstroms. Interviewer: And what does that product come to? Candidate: 1.04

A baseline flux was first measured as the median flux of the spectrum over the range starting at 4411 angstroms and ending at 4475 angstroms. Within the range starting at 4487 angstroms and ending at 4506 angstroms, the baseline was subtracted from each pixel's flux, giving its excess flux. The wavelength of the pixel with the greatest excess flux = 4496.34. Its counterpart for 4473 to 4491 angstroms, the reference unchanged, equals 4473.62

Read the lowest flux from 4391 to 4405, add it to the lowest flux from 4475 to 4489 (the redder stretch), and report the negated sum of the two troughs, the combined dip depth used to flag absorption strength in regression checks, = -556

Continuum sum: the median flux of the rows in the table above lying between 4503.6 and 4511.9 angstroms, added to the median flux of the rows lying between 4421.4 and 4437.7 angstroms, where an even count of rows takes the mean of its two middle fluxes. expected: 665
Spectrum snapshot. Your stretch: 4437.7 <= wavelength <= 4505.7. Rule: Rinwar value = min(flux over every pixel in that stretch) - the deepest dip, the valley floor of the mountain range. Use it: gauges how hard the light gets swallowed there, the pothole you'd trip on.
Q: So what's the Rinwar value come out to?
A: 270.5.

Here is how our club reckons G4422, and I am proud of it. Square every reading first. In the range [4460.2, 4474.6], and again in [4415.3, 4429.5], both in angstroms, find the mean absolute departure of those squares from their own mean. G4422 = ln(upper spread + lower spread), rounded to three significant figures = 10.2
